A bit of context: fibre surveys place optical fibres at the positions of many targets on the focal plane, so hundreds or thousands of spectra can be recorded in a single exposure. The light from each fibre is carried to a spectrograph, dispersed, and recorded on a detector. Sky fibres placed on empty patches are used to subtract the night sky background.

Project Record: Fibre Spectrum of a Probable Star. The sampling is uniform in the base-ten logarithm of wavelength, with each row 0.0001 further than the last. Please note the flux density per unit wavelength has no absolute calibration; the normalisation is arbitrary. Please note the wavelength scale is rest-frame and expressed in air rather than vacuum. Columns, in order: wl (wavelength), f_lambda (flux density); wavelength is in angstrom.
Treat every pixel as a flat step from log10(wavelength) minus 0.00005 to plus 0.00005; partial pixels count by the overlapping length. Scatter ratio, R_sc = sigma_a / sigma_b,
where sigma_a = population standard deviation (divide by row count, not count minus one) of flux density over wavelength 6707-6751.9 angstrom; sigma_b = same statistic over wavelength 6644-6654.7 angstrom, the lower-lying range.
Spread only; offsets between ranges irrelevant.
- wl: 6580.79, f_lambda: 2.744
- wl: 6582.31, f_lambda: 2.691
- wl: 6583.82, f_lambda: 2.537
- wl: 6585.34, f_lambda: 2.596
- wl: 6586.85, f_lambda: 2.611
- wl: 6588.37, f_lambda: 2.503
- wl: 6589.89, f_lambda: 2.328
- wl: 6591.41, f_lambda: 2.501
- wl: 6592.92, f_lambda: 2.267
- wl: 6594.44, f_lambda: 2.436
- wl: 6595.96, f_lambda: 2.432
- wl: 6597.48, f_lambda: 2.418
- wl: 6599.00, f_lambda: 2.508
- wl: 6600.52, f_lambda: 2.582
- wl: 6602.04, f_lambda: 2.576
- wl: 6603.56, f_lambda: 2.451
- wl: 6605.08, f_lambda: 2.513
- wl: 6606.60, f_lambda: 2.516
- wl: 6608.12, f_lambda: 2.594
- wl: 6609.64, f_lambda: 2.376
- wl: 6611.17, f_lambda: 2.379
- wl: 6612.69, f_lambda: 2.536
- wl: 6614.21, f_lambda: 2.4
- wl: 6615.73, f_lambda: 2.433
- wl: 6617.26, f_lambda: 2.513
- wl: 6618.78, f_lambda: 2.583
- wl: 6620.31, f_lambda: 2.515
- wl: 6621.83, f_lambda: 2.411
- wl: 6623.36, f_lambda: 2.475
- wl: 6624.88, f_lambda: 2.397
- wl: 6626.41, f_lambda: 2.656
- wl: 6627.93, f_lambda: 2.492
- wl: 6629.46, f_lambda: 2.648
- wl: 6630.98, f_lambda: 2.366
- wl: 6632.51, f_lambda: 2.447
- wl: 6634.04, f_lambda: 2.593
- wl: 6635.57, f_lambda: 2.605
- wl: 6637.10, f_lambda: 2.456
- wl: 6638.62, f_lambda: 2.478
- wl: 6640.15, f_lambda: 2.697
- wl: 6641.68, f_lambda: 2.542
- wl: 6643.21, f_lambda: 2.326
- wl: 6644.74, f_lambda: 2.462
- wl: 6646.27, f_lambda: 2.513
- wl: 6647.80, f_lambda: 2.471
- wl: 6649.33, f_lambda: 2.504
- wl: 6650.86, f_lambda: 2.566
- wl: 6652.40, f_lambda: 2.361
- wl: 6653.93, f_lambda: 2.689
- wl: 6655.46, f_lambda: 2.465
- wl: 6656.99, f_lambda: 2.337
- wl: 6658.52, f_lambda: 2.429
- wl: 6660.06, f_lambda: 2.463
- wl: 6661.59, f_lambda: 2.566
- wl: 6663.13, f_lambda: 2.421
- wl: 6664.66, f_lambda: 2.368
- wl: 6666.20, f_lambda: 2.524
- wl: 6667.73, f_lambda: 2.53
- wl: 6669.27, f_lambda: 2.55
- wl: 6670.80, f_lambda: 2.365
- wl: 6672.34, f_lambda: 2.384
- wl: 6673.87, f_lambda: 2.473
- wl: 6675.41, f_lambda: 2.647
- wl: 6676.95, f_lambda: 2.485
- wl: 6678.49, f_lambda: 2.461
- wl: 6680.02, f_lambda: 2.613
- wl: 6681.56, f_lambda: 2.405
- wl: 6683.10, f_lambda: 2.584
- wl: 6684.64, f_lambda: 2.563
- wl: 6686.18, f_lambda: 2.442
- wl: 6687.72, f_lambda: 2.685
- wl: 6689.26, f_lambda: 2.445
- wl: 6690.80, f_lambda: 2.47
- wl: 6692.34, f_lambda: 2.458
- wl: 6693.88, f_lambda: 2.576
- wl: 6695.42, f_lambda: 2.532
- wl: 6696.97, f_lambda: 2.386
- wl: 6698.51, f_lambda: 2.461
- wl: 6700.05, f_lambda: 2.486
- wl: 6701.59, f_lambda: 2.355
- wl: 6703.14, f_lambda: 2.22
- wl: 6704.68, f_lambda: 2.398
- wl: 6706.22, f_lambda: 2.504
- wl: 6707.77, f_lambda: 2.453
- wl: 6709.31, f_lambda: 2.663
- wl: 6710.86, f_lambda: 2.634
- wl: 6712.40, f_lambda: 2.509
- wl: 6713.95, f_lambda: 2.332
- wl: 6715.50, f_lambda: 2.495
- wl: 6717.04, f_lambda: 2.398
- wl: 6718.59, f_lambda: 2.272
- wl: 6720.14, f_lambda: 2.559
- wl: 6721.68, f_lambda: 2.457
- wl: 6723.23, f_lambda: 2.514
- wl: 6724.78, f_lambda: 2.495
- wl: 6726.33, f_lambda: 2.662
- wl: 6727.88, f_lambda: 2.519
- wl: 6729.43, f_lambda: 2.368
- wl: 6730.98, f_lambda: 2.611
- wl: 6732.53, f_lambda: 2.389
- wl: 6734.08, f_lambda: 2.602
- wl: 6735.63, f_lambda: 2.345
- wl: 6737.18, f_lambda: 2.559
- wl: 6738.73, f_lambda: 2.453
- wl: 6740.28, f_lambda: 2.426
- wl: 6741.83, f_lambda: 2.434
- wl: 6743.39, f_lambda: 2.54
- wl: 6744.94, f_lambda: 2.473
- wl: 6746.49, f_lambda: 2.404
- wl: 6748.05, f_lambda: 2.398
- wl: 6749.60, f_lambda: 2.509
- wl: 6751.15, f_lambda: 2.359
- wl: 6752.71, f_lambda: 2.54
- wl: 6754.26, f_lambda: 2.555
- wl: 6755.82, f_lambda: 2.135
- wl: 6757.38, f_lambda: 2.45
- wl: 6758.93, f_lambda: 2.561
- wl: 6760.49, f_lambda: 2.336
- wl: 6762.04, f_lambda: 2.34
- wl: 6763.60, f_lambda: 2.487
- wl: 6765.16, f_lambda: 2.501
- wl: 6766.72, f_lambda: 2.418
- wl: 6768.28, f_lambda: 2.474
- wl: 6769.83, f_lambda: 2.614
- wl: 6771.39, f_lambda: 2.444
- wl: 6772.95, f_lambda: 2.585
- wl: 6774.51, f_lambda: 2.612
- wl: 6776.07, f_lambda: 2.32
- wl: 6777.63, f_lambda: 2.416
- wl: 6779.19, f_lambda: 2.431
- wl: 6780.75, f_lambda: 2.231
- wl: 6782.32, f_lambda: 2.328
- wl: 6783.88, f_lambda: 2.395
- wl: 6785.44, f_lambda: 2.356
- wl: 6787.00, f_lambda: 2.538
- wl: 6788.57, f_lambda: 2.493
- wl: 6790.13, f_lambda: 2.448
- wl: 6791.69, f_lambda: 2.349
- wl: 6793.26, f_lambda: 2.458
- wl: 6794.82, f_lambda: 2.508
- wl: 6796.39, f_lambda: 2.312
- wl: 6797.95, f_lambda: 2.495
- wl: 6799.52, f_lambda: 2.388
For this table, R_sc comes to 1.07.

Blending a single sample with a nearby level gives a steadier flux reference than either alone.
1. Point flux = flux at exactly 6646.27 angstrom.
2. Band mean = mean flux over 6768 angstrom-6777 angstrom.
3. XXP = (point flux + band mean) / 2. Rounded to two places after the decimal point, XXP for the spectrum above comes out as 2.51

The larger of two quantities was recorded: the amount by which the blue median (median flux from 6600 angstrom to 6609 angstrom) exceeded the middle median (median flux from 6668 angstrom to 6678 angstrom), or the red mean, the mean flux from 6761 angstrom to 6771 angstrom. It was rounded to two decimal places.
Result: 2.47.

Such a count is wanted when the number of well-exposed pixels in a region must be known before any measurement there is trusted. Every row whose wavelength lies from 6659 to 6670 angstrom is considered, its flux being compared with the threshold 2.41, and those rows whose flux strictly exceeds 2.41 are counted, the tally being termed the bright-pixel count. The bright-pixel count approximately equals 6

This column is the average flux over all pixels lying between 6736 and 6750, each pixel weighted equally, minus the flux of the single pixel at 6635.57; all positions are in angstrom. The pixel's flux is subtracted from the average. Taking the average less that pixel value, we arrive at -0.14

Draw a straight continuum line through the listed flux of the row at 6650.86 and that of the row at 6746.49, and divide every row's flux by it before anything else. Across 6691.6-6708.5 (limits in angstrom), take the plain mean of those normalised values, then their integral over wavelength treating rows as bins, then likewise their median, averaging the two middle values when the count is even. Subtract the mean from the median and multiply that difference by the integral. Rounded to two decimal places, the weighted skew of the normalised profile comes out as 0.13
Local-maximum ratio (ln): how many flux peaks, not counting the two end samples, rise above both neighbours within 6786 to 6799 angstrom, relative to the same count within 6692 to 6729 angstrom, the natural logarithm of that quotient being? -2.1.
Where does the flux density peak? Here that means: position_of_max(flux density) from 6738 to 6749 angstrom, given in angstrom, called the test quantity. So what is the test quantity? 6743.39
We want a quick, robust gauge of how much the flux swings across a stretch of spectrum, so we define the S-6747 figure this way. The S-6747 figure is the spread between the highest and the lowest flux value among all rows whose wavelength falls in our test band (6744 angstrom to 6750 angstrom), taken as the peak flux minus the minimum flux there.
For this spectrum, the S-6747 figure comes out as 0.11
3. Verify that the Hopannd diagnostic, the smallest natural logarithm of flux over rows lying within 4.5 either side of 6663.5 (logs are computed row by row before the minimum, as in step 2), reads 0.862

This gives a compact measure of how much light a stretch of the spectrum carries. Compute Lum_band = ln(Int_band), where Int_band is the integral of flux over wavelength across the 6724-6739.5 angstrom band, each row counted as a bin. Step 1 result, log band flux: 3.657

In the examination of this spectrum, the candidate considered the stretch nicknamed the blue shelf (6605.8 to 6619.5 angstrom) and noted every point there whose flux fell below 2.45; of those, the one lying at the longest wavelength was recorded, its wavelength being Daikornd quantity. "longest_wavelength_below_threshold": 6615.73 angstrom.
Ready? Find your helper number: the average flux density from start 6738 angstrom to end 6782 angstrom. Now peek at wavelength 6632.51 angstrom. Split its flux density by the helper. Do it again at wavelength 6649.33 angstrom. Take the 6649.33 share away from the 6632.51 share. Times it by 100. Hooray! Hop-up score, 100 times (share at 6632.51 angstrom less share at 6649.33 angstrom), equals -2.3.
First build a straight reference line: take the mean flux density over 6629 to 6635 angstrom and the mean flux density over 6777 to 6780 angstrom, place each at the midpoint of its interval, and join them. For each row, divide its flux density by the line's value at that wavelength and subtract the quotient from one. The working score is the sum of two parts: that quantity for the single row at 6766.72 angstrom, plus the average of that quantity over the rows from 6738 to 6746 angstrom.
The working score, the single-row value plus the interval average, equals 0.00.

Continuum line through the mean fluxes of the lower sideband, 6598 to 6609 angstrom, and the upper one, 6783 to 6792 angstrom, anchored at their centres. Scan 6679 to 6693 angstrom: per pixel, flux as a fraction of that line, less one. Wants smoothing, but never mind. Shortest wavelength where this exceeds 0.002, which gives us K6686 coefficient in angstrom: 6680.02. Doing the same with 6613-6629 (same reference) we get 6618.78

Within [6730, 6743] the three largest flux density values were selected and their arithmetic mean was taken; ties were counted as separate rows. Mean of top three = 2.59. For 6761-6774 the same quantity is 2.57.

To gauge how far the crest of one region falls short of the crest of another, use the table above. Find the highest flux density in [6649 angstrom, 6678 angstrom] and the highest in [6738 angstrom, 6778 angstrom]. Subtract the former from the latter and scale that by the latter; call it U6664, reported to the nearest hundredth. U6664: -0.03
